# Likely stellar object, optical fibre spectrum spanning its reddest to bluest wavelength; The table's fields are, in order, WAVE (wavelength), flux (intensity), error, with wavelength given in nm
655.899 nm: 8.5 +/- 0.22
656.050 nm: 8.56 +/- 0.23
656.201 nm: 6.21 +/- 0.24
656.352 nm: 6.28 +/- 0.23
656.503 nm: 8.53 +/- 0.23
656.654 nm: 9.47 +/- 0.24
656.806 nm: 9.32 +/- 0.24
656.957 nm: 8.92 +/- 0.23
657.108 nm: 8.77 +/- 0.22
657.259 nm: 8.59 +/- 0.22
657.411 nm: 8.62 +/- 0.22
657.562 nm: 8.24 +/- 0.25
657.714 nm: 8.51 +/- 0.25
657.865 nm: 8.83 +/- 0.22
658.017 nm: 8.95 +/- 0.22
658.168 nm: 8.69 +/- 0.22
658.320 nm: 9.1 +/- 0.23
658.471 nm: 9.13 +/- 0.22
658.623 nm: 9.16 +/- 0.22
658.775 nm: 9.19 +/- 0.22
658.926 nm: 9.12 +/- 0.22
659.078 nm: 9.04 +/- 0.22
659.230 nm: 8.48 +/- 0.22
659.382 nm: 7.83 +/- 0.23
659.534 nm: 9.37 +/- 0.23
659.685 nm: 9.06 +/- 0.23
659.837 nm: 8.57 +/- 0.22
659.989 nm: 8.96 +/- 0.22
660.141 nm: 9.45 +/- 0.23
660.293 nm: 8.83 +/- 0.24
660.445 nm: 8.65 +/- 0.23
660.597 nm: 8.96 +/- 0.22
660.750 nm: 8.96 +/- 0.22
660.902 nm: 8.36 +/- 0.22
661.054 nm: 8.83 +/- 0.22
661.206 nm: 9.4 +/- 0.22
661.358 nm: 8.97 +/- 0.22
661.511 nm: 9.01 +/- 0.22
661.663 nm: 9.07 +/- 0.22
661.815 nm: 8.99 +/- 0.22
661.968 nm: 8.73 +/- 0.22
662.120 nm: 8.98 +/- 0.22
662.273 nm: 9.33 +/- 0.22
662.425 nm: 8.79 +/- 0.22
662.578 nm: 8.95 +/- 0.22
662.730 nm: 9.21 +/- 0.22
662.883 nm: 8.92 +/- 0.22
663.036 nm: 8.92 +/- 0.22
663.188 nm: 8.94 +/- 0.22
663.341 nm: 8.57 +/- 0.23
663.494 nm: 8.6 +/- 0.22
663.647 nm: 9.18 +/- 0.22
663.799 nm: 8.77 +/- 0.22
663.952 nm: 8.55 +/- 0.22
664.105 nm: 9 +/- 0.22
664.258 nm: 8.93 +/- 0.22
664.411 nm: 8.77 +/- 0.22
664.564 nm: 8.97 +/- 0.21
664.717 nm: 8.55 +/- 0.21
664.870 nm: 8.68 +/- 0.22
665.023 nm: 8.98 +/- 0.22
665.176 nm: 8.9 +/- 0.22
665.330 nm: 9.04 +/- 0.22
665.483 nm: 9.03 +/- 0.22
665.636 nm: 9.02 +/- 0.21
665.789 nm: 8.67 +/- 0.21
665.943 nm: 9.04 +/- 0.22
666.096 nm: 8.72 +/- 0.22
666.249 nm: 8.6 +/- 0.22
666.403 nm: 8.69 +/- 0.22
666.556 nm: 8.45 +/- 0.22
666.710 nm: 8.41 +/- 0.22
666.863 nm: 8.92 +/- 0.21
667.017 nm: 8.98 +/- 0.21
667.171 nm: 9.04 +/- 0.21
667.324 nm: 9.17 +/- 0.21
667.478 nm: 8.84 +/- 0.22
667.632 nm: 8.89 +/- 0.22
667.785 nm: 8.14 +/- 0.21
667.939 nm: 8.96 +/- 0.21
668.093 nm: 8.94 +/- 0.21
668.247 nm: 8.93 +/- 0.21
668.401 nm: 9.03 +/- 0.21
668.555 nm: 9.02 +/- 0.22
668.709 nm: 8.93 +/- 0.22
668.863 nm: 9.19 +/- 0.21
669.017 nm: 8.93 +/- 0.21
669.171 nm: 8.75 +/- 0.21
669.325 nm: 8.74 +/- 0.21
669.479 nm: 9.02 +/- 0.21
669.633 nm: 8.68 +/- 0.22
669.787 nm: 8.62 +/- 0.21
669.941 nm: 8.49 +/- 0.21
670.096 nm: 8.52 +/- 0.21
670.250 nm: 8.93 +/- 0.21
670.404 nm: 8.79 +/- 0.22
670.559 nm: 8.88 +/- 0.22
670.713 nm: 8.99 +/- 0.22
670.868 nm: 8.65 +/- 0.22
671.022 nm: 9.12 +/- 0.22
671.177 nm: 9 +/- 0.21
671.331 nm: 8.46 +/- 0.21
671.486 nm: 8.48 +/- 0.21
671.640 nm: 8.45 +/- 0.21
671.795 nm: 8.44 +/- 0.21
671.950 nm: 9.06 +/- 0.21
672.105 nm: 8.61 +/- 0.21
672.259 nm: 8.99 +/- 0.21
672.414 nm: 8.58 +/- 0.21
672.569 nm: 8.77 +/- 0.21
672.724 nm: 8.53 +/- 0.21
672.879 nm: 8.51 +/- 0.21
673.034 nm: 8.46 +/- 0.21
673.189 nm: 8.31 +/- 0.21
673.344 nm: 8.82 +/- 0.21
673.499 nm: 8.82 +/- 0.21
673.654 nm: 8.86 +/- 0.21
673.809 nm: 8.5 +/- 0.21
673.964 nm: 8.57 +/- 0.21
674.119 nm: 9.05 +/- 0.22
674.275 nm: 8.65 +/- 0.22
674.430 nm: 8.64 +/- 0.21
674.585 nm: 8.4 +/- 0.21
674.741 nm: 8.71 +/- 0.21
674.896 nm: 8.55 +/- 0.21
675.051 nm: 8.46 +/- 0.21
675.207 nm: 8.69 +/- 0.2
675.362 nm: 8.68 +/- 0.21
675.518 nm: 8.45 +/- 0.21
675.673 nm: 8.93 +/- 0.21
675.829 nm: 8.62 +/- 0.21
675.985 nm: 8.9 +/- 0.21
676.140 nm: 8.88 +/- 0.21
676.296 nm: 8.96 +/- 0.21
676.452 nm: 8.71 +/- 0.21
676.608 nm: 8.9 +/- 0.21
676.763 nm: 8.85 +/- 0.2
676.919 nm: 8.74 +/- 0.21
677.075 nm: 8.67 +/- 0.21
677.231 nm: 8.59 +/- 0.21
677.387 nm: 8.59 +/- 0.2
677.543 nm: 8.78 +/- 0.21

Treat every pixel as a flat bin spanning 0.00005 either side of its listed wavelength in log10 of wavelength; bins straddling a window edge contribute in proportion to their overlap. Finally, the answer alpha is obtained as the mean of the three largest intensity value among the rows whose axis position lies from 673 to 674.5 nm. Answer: 8.91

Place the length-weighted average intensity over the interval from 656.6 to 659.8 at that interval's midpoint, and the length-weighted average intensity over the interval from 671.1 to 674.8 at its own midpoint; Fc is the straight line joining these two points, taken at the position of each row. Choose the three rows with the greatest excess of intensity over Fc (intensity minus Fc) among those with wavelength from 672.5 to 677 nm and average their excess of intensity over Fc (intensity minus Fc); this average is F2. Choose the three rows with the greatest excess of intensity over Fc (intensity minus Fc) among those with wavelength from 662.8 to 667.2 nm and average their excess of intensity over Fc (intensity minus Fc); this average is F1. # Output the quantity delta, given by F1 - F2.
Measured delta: -0.04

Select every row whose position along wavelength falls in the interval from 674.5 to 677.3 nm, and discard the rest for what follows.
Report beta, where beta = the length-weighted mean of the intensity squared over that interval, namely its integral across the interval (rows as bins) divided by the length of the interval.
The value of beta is 75.8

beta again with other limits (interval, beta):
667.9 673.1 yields 77.1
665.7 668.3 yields 77.3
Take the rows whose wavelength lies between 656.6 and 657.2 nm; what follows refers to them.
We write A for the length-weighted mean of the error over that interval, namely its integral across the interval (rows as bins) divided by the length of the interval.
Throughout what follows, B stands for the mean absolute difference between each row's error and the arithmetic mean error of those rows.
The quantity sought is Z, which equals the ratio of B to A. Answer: 0.032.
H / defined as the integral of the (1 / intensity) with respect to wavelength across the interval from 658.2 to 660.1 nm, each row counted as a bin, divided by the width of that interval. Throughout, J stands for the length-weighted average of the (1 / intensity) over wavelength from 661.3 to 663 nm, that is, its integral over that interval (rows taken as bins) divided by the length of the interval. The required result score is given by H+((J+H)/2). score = 0.224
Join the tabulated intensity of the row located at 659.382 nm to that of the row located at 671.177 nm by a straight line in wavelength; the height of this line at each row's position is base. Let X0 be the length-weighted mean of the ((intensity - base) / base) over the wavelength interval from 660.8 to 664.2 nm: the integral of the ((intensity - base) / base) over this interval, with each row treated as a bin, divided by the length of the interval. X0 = 0.095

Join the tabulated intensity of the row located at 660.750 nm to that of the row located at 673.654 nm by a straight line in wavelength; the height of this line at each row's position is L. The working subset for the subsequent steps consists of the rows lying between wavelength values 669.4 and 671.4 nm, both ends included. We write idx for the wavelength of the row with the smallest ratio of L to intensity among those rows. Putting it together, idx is 671.022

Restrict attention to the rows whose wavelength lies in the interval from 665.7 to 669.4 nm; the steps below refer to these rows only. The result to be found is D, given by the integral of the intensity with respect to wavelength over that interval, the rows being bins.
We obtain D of 32.7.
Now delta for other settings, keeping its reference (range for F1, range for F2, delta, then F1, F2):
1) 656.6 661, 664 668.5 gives 0.22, 0.57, 0.35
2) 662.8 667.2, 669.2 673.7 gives -0.06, 0.33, 0.39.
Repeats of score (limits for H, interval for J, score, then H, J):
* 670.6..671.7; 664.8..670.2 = 0.228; 0.115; 0.113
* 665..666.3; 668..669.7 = 0.225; 0.113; 0.112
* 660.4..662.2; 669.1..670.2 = 0.226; 0.112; 0.115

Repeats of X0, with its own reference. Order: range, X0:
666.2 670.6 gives 0.010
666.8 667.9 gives 0.028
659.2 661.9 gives 0.118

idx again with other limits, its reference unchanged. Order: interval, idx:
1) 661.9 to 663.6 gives 662.273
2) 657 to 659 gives 658.775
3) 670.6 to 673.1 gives 671.022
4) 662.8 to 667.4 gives 667.324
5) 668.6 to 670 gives 668.863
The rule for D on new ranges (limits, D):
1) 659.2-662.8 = 32.1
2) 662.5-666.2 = 32.8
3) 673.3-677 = 32.3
